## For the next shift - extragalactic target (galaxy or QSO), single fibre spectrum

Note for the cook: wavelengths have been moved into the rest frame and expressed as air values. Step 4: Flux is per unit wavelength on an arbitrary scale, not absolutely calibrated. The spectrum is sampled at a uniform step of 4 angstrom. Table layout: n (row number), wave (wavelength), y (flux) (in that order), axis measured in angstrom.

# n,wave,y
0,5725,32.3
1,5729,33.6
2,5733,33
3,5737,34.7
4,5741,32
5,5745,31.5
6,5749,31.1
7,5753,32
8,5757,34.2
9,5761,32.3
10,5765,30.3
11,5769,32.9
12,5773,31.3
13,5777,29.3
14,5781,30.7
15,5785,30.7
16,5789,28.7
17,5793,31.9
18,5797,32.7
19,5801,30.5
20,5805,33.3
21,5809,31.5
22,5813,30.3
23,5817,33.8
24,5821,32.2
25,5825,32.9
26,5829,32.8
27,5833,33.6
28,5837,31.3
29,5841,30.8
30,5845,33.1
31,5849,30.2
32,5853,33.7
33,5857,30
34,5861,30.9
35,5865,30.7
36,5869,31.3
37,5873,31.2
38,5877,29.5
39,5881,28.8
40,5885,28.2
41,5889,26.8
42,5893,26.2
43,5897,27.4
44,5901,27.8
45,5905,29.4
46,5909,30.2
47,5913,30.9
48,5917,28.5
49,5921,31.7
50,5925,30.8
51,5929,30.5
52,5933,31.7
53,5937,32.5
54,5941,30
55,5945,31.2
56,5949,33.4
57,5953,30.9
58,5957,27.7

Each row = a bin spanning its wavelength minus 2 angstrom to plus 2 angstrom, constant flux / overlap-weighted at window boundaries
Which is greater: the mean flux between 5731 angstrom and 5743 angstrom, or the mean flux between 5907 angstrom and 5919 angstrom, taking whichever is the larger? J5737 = 33.2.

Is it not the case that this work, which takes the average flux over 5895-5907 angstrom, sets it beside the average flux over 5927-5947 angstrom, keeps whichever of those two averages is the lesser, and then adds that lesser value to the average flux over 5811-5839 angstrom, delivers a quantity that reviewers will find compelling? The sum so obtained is 60.6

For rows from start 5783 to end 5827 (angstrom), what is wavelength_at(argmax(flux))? 5817 angstrom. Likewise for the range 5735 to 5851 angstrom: 5737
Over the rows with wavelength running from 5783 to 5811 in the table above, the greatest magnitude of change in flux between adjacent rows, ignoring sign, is 3.2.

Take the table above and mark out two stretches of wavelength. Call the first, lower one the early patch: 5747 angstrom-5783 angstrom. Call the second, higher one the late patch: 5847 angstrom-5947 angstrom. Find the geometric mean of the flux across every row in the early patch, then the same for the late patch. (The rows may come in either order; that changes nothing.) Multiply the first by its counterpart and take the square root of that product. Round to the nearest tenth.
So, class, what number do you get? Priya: 30.7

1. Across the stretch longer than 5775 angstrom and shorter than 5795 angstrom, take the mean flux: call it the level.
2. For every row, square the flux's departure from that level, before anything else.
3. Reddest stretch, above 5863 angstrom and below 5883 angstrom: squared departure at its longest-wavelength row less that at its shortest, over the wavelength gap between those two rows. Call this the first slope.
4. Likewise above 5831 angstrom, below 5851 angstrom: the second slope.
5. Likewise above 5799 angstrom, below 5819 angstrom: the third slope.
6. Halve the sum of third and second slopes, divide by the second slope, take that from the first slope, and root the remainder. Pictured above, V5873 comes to 0.42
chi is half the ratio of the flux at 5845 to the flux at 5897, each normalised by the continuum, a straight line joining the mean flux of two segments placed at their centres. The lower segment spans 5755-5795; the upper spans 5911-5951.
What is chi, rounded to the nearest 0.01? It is 0.60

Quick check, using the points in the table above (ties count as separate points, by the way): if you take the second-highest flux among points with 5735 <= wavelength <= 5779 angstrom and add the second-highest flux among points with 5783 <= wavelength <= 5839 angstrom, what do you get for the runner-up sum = 67.8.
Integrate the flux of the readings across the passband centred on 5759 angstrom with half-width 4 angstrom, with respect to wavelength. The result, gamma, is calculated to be 266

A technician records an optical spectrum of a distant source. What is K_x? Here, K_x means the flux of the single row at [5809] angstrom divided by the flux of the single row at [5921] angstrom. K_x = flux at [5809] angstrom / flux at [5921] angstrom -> 0.99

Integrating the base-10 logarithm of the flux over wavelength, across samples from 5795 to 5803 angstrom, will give 12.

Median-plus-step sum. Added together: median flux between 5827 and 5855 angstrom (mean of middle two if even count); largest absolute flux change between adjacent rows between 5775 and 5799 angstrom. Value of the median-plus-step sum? 36.0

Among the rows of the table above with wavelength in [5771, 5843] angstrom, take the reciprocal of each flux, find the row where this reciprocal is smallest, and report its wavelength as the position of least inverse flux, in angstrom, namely 5817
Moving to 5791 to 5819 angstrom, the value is 5817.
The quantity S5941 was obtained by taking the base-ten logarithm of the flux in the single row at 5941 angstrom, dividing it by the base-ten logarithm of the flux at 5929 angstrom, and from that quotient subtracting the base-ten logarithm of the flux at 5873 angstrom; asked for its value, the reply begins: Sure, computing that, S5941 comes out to -0.50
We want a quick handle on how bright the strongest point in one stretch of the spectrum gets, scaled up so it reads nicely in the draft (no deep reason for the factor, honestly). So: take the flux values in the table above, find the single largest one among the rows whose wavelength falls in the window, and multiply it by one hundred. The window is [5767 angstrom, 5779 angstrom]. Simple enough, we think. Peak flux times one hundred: 3290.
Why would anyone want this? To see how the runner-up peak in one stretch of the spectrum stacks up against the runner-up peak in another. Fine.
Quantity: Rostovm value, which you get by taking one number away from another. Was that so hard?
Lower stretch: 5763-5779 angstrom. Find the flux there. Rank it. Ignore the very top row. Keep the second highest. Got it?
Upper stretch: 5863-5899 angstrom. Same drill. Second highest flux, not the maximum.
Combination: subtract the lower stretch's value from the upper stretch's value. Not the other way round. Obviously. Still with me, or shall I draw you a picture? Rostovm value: -0.1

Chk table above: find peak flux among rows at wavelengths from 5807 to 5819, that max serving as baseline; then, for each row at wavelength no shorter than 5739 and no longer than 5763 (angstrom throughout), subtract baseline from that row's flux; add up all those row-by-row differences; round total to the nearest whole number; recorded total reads -10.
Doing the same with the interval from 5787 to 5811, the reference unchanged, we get -14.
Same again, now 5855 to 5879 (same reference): -19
